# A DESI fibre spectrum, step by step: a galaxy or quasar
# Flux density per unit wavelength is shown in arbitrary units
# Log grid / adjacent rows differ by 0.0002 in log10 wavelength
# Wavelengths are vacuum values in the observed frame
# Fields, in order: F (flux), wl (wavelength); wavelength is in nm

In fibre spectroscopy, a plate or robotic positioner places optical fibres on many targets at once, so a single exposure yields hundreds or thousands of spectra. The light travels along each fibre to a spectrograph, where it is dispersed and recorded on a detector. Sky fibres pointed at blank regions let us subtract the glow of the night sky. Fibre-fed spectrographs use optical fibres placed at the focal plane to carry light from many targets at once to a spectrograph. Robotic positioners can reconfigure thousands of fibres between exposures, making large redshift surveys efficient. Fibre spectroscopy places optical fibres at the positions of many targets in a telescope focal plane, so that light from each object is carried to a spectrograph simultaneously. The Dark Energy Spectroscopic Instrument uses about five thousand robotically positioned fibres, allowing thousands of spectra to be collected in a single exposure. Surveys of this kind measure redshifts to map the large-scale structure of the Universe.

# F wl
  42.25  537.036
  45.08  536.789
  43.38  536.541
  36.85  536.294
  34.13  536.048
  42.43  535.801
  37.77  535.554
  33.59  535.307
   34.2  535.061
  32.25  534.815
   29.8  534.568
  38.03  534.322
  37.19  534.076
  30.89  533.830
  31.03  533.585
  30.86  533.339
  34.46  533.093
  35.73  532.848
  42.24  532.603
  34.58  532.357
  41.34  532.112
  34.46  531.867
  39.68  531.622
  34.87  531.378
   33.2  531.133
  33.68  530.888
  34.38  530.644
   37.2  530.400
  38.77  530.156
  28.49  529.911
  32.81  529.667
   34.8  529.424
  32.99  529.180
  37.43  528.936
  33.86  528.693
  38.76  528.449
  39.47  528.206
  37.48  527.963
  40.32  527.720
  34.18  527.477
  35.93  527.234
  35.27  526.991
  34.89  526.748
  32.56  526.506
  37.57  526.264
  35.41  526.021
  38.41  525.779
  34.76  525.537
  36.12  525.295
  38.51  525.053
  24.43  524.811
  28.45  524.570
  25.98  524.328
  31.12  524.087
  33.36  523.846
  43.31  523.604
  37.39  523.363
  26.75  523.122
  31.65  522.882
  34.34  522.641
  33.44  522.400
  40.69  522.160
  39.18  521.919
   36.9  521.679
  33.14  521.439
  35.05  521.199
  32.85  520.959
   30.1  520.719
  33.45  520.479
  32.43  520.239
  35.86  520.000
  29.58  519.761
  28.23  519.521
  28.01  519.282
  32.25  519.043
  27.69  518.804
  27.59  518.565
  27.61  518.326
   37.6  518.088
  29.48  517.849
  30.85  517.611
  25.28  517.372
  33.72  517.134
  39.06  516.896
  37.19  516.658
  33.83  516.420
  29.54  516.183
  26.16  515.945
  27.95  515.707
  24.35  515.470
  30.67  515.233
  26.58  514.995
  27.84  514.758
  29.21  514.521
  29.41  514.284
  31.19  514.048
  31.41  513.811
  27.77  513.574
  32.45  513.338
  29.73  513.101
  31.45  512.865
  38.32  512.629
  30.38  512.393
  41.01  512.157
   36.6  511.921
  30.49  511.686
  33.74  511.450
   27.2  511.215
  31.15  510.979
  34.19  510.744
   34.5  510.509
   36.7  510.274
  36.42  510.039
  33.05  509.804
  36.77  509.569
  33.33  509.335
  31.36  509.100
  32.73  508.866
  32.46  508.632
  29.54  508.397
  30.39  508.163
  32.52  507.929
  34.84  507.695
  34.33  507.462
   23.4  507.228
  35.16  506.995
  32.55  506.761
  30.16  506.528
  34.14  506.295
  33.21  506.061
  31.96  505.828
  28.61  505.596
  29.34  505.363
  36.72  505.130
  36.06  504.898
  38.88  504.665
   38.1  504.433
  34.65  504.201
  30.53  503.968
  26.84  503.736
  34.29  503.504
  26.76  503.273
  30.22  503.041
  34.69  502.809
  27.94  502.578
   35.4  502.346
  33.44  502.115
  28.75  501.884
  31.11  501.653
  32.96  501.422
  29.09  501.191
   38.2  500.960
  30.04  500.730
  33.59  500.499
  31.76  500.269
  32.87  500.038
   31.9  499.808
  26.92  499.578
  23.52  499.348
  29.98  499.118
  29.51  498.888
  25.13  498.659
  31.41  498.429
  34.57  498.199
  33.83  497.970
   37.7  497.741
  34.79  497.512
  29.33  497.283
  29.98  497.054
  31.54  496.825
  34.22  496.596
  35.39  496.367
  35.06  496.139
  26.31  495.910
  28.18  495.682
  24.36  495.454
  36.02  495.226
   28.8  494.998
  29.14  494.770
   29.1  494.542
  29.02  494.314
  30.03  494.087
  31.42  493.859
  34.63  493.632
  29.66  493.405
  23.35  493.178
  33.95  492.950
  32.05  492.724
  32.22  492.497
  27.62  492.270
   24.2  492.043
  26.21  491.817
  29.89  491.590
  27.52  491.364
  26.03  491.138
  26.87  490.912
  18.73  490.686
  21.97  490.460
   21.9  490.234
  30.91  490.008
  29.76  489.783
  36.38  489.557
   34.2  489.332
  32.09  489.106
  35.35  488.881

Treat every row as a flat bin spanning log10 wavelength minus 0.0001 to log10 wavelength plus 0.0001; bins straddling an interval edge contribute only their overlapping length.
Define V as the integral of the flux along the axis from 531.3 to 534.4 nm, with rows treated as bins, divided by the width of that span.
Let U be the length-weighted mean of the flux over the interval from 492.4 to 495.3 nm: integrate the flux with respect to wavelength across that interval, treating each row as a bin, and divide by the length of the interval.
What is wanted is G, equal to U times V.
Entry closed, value 1096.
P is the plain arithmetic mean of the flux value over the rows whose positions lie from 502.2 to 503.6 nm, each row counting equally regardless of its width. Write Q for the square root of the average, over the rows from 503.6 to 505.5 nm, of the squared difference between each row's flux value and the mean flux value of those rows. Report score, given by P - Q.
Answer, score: 27.4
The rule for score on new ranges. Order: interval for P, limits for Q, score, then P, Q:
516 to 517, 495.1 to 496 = 30.5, 35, 4.4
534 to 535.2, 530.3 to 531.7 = 32.0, 34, 2.3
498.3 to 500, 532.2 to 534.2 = 24.7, 28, 3.7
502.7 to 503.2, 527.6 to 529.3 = 29.9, 32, 2.6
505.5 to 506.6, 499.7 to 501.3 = 28.9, 32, 2.7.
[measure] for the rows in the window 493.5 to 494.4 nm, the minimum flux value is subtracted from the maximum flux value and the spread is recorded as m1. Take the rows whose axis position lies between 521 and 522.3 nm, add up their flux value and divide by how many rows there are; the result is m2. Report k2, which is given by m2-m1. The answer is 31.4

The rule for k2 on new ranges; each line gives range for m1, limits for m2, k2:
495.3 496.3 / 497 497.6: 20.7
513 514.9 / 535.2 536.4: 32.3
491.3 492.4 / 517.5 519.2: 24.7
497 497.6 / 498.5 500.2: 23.1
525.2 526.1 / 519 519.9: 25.9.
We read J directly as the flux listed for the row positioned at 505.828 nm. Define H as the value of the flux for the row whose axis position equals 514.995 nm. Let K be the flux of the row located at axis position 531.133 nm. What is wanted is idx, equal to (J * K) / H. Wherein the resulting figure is 40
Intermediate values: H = 26.58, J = 31.96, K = 33.2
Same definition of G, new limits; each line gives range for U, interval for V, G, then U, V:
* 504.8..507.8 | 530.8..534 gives 1138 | 32.3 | 35.2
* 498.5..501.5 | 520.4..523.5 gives 1043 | 30.4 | 34.3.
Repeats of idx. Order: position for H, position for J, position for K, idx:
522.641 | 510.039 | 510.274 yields 39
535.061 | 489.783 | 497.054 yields 26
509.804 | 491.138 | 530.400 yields 29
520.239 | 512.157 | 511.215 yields 34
